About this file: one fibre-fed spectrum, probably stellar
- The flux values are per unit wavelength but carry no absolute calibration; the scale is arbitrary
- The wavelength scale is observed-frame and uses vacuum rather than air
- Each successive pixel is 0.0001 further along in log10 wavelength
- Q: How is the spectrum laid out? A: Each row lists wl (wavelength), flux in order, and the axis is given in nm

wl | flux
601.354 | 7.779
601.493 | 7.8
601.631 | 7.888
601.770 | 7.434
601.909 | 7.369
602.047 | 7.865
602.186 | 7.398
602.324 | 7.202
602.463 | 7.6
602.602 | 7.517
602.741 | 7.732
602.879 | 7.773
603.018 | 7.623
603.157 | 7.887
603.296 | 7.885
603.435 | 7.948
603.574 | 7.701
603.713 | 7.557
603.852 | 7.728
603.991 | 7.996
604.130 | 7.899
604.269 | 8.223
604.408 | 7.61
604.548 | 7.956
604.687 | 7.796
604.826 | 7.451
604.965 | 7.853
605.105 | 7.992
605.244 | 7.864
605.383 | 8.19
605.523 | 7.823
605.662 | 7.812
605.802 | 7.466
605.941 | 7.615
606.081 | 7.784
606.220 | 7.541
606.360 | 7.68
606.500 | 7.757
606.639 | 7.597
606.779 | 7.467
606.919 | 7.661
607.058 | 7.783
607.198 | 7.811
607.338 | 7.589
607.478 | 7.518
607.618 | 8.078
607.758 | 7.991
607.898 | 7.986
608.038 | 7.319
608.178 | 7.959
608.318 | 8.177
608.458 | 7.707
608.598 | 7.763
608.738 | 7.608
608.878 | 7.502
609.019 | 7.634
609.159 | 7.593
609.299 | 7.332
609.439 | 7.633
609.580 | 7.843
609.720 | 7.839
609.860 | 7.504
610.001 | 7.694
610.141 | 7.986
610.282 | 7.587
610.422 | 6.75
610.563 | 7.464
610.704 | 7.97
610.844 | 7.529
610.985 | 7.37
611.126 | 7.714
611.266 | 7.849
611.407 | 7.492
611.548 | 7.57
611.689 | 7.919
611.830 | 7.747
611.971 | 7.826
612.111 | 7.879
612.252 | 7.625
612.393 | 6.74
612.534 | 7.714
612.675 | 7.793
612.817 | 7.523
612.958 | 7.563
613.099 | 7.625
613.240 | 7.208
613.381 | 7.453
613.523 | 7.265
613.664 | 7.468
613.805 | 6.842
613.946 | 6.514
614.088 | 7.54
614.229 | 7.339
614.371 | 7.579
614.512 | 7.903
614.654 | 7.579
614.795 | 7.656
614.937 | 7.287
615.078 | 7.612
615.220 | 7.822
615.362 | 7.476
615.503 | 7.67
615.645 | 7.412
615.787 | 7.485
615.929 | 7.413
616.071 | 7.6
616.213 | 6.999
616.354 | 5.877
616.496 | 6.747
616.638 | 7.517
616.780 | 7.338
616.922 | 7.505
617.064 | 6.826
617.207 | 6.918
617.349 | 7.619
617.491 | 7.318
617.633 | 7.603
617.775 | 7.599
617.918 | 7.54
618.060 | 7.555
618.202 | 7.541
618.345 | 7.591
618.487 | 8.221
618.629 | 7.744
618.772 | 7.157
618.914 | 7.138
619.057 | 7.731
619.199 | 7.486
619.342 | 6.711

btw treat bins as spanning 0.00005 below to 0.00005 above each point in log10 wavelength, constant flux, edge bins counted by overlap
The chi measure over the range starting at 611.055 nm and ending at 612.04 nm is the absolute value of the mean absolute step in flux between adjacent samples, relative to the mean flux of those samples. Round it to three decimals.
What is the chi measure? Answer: 0.025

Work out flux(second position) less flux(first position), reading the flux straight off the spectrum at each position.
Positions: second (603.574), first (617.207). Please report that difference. 0.78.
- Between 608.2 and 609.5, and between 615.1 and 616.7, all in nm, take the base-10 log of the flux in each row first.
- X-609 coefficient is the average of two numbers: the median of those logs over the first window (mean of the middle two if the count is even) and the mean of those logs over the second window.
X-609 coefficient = 0.872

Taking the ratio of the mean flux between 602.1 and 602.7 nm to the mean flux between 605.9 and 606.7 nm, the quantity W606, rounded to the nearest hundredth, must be 0.97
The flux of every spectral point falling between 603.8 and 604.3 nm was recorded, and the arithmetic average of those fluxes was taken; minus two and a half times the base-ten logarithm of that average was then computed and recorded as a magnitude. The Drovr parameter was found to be -2.25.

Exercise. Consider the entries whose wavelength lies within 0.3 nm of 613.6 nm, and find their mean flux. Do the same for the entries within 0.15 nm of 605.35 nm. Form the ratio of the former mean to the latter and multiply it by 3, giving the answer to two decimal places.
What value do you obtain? 2.71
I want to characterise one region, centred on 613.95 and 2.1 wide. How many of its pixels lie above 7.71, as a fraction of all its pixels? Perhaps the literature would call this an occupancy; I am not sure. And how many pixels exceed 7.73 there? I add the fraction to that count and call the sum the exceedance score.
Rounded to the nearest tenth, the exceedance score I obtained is 1.1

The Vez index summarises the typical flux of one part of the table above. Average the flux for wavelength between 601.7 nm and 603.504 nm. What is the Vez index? 7.63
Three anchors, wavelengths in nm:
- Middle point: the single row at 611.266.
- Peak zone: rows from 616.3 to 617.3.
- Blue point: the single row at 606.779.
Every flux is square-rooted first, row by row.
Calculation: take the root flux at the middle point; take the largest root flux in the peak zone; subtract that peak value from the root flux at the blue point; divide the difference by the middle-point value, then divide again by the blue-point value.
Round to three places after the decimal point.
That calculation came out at -0.001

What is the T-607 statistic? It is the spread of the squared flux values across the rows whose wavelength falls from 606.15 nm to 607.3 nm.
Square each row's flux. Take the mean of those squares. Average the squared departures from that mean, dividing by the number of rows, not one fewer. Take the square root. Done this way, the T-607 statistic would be 1.74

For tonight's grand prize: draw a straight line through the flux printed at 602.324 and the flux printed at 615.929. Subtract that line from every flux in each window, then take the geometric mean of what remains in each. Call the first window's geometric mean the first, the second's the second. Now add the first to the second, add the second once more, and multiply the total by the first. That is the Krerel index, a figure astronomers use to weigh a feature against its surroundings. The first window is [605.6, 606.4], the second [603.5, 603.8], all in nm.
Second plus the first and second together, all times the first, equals 0.43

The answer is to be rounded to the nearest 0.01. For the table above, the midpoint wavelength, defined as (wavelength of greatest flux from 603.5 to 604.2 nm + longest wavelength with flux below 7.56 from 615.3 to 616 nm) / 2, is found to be 609.96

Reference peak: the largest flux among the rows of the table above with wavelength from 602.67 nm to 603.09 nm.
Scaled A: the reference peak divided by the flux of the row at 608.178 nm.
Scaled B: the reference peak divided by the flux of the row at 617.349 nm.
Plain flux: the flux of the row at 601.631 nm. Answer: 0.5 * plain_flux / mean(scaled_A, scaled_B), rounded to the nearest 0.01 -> 3.95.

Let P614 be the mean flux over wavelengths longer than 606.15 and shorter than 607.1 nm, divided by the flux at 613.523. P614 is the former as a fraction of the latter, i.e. 1.05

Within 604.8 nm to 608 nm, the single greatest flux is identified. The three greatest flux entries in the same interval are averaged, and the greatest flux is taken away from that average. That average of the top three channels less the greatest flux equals -0.103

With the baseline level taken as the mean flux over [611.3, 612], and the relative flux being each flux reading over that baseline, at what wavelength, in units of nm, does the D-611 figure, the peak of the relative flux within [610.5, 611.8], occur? 610.704 nm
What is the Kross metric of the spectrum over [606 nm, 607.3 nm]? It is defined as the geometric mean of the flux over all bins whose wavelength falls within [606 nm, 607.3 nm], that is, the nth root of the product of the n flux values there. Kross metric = 7.7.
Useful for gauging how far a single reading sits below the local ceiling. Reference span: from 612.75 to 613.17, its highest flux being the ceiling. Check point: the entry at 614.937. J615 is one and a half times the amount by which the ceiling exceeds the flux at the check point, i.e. 0.51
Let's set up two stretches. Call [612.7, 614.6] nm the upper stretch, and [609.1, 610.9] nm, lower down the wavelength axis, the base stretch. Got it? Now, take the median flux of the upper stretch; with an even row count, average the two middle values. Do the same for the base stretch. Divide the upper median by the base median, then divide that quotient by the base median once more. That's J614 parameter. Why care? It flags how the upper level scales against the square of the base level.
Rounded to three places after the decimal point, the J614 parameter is 0.130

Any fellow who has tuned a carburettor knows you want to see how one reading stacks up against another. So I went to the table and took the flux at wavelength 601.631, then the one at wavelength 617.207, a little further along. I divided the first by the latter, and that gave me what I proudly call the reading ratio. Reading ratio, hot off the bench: 1.14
